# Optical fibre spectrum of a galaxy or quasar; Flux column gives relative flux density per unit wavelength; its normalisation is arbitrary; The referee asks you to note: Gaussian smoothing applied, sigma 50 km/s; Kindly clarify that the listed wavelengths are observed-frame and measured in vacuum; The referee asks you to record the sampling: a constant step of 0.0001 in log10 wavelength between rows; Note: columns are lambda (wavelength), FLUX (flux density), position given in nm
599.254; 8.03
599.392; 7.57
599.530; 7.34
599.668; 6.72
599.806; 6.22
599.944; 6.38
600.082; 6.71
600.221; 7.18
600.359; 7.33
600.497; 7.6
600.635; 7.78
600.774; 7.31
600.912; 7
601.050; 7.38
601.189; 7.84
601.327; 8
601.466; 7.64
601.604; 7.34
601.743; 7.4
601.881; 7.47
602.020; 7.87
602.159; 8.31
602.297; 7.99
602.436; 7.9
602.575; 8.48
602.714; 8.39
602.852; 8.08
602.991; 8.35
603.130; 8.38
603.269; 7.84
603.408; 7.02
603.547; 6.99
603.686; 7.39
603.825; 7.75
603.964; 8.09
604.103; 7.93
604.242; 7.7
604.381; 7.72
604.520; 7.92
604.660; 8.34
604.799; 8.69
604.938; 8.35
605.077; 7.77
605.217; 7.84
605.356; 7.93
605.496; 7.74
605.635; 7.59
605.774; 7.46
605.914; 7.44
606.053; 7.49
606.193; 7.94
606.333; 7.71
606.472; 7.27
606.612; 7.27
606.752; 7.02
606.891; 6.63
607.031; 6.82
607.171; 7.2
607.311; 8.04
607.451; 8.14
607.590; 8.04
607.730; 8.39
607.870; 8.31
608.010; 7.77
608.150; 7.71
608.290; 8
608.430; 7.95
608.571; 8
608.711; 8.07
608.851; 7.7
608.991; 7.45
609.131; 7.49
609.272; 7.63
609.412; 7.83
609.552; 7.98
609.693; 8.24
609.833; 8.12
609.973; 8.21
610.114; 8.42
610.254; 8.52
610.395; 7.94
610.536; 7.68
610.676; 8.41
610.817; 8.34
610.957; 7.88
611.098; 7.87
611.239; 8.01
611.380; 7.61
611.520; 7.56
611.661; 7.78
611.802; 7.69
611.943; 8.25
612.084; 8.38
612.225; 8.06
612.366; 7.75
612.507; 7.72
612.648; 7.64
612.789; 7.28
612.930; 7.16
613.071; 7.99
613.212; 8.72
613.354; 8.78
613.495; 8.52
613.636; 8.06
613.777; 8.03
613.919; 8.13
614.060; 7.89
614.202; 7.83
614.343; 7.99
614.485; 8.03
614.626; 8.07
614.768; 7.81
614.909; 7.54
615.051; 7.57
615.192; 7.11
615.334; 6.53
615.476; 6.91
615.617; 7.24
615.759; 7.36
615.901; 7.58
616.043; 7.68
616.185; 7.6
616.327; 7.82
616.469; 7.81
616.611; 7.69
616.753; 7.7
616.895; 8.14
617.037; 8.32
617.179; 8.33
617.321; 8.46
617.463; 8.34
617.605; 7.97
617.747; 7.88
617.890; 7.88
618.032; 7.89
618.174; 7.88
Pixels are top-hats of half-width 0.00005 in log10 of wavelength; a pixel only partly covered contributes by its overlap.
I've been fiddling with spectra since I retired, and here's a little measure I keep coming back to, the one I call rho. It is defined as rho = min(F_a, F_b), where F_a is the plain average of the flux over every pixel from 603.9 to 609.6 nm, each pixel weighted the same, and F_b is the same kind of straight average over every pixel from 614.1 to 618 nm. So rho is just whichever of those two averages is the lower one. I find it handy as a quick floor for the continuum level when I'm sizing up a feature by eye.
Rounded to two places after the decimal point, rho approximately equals 7.75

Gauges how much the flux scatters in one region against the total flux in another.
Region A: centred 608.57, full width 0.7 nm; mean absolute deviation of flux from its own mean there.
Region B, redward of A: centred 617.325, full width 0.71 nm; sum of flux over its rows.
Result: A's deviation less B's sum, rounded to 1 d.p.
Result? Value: -41.3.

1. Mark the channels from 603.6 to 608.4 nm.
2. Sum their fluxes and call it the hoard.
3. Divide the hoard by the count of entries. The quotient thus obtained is 7.75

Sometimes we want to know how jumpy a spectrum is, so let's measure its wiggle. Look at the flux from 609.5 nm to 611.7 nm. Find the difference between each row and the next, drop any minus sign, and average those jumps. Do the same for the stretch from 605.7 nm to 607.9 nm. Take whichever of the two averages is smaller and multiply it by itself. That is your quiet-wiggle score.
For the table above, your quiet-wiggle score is 0.061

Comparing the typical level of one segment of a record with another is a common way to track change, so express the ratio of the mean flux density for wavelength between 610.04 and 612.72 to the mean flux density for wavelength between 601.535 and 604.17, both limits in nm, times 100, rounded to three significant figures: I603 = 102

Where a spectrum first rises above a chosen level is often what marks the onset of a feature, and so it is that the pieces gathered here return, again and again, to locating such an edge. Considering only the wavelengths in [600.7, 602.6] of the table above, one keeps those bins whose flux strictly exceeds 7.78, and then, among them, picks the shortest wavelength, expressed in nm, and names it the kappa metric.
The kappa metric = 601.189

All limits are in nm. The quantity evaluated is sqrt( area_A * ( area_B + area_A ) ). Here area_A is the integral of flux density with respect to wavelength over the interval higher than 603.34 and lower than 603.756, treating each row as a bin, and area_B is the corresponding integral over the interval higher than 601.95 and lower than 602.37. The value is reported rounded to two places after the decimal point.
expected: 4.34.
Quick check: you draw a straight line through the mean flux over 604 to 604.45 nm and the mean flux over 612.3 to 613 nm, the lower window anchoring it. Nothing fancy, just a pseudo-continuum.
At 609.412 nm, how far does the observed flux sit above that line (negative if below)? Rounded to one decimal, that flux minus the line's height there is 0.2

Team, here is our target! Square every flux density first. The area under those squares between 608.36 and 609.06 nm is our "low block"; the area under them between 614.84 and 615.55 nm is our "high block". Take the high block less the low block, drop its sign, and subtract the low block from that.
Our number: -36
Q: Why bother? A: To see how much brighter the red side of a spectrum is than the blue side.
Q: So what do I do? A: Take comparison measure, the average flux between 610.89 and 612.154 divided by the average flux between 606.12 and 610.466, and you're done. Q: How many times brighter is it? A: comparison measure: 1.012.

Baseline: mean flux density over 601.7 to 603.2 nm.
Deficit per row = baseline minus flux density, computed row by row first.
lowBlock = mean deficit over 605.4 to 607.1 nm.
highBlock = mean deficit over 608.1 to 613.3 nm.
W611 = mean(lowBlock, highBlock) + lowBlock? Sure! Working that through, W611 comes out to 1.11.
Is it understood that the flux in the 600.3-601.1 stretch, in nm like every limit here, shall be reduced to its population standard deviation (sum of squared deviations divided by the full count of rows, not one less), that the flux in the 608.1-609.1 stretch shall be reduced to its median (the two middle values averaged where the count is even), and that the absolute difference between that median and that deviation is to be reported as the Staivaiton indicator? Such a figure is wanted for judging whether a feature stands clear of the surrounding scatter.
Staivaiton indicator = 7.71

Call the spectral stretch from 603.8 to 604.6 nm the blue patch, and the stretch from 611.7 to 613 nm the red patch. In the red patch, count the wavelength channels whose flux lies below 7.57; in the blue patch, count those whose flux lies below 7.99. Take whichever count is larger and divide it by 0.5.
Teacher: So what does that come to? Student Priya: 10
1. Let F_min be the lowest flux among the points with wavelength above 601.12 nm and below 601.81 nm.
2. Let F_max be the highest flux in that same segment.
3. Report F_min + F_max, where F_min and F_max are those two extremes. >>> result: 15.3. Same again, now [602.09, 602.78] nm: 16.4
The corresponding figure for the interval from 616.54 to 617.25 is 16.0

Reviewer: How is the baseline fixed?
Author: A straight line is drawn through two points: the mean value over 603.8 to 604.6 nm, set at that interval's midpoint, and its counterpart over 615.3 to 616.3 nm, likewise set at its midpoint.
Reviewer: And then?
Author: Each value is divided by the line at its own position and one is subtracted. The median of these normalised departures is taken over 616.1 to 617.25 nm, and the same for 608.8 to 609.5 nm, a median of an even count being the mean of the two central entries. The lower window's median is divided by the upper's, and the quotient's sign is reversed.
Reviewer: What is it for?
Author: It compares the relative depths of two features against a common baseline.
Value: 0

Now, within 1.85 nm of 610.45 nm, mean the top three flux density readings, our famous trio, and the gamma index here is 8.45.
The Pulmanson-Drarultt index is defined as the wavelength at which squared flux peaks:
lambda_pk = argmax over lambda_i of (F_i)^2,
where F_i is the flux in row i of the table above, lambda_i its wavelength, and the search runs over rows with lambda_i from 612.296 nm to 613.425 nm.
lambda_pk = 613.354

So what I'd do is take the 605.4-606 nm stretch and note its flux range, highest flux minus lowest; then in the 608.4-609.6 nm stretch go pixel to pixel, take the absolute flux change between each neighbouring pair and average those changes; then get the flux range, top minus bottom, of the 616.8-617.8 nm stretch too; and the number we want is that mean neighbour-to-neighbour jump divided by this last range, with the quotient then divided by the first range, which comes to 0.91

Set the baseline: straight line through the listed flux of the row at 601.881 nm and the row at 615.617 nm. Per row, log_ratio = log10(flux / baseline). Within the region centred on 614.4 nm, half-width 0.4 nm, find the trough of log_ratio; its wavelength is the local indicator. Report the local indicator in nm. 614.768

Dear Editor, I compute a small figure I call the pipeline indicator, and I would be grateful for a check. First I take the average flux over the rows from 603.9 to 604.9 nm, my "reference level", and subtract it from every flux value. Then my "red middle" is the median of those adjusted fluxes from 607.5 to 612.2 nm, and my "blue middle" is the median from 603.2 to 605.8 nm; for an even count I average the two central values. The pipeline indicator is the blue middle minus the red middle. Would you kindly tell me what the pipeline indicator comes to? -0.21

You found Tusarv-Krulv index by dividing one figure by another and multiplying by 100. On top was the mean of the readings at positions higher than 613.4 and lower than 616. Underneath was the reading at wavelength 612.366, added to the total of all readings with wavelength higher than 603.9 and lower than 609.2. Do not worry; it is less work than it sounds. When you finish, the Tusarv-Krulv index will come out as 2.5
